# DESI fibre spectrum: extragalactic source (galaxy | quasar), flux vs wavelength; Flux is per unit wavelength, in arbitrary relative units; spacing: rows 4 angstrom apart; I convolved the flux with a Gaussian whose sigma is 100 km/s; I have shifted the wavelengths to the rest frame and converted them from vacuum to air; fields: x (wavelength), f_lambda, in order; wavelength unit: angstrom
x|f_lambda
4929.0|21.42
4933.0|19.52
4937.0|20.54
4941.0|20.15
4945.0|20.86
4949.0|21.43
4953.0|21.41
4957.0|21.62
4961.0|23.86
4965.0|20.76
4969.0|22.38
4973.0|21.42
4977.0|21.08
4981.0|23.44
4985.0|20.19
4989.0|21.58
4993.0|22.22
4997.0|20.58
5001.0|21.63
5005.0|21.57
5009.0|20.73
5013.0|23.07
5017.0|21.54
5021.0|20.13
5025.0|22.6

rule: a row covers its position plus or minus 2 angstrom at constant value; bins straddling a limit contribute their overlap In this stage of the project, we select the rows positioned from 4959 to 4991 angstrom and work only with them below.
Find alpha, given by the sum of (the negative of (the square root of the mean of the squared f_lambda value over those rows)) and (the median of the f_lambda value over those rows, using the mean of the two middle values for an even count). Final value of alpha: -0.37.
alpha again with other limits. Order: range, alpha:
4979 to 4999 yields -0.05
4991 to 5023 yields 0.10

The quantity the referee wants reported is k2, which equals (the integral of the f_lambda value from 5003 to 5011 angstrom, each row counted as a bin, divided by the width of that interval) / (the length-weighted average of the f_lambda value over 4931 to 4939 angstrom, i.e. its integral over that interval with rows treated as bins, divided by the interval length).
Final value 1.06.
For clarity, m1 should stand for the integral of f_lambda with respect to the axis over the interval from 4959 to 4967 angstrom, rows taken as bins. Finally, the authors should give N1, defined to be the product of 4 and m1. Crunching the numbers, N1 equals 714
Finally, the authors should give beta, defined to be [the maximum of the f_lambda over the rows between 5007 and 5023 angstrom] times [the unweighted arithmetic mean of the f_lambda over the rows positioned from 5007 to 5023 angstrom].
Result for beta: 493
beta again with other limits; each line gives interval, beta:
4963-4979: 479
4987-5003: 478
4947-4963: 527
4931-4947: 423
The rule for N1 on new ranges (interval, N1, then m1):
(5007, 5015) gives 701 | 175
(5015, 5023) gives 667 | 167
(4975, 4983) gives 712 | 178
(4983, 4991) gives 668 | 167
